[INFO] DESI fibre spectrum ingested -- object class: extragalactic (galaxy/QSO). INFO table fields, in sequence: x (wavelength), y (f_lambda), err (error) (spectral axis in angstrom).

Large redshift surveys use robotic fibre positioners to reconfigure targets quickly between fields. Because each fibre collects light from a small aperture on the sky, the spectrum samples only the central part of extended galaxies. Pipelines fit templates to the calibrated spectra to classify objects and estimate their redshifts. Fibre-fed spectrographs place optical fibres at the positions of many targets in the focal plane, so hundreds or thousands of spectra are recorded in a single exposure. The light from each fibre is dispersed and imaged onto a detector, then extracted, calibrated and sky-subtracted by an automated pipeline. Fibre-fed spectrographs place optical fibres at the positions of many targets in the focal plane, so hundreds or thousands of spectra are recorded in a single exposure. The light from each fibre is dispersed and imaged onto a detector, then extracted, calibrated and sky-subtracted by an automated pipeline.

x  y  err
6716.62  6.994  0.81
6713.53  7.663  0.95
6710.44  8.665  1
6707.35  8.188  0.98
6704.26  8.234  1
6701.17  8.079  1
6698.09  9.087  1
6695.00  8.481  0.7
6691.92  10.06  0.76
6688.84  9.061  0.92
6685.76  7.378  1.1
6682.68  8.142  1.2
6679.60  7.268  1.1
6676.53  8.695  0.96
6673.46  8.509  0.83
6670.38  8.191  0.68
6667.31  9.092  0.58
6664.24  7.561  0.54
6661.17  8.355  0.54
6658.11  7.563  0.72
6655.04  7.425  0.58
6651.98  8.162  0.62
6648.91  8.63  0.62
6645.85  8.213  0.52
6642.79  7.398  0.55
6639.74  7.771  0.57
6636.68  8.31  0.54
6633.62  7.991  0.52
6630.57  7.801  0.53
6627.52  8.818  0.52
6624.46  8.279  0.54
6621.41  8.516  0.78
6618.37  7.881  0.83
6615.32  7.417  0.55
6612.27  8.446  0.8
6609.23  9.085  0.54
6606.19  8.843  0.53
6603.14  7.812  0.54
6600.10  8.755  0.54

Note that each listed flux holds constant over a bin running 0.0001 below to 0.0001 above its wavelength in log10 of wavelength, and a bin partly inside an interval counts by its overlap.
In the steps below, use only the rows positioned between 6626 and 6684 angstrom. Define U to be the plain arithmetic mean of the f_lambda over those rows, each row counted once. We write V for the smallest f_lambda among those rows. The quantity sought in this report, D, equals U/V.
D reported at 1.11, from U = 8.10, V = 7.268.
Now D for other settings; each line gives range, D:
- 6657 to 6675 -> 1.09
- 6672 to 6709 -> 1.16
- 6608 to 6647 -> 1.10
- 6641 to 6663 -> 1.08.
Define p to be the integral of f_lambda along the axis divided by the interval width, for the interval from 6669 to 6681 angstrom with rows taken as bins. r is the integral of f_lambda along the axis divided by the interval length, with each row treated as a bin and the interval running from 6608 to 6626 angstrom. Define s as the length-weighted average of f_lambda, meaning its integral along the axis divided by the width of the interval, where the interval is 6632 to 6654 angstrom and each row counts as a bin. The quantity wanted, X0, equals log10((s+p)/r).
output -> 0.294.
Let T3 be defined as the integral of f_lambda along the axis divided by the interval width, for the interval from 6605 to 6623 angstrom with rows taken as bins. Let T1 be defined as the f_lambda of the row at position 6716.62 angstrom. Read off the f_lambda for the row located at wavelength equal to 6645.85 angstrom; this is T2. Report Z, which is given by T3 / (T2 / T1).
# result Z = 7.1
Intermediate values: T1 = 6.994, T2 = 8.213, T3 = 8.36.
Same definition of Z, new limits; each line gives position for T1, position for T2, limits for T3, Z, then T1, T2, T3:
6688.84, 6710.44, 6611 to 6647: 8.4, 9.061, 8.665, 8.07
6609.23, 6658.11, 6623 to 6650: 9.8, 9.085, 7.563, 8.13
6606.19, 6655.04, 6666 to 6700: 10.2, 8.843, 7.425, 8.53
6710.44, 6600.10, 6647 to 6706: 8.2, 8.665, 8.755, 8.31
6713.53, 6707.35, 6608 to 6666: 7.6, 7.663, 8.188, 8.08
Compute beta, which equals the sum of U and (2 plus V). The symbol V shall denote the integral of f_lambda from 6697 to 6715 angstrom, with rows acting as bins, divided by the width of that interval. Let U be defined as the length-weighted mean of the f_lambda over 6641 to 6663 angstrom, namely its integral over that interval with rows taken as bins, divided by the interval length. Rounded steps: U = 7.96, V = 8.30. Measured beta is 18.3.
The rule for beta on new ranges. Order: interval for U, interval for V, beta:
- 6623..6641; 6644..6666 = 18.2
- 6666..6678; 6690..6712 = 19.3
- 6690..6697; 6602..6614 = 19.8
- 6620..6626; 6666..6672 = 19.0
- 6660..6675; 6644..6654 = 18.6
